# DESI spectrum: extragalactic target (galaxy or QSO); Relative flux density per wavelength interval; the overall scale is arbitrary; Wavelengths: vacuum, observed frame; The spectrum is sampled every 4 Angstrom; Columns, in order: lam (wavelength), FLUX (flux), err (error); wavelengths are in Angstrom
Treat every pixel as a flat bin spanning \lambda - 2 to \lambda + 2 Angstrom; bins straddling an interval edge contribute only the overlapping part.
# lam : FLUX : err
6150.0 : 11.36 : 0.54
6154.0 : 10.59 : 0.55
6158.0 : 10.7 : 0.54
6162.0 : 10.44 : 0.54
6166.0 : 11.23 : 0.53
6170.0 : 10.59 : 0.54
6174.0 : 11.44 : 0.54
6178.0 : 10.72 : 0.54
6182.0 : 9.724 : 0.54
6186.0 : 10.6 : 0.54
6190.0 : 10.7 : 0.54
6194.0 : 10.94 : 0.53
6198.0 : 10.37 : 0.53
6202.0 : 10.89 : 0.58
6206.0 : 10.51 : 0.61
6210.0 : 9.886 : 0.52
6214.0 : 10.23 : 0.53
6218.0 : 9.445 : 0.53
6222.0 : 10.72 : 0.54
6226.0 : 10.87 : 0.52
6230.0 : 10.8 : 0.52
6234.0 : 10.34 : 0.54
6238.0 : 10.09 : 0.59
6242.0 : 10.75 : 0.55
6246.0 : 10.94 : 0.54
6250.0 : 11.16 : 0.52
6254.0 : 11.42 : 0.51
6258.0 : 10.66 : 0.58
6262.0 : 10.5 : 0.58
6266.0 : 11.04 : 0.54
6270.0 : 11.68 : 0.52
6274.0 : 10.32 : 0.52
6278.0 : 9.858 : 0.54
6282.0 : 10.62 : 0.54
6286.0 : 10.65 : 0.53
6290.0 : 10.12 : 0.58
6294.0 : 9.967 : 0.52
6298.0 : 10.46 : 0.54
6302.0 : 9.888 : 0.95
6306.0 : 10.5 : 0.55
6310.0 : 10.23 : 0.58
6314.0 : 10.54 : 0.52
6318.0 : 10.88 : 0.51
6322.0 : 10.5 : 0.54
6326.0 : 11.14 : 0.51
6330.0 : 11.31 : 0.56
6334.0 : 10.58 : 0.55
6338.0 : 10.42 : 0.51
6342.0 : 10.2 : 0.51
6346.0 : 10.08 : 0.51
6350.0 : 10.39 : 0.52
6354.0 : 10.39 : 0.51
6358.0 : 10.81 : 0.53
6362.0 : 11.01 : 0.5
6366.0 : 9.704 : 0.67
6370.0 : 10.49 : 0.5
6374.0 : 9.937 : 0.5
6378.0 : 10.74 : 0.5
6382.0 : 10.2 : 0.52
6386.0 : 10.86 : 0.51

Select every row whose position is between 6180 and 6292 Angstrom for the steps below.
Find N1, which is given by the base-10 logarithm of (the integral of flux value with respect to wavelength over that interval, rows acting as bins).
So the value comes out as 3.1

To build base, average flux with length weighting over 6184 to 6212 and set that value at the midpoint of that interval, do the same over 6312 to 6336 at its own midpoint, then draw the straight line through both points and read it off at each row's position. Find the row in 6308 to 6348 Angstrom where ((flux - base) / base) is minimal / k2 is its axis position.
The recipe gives 6346.0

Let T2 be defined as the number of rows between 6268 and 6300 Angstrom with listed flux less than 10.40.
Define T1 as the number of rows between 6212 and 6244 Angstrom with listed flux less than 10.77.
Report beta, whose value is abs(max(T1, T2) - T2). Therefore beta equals 2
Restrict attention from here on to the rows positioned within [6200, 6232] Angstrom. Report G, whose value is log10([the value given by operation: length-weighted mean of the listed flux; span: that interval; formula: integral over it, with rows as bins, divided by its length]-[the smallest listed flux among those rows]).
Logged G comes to 0.0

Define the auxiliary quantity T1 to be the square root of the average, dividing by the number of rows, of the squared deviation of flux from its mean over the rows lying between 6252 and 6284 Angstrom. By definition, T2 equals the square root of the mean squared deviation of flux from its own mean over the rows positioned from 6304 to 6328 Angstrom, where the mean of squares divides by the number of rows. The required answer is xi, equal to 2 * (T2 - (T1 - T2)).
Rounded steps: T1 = 0.56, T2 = 0.30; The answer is 0.1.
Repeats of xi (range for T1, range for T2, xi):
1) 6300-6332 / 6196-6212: 0.6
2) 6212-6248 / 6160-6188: 1.1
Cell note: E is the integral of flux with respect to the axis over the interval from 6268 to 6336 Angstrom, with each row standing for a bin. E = 717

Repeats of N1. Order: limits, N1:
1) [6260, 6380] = 3.1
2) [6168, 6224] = 2.8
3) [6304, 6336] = 2.5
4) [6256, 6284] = 2.5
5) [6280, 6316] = 2.6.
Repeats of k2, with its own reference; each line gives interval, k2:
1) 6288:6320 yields 6302.0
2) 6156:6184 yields 6182.0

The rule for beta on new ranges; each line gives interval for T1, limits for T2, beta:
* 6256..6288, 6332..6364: 2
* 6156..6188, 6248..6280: 4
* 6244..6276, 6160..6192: 2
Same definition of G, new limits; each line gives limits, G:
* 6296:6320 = -0.3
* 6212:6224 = -0.2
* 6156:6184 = 0.0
